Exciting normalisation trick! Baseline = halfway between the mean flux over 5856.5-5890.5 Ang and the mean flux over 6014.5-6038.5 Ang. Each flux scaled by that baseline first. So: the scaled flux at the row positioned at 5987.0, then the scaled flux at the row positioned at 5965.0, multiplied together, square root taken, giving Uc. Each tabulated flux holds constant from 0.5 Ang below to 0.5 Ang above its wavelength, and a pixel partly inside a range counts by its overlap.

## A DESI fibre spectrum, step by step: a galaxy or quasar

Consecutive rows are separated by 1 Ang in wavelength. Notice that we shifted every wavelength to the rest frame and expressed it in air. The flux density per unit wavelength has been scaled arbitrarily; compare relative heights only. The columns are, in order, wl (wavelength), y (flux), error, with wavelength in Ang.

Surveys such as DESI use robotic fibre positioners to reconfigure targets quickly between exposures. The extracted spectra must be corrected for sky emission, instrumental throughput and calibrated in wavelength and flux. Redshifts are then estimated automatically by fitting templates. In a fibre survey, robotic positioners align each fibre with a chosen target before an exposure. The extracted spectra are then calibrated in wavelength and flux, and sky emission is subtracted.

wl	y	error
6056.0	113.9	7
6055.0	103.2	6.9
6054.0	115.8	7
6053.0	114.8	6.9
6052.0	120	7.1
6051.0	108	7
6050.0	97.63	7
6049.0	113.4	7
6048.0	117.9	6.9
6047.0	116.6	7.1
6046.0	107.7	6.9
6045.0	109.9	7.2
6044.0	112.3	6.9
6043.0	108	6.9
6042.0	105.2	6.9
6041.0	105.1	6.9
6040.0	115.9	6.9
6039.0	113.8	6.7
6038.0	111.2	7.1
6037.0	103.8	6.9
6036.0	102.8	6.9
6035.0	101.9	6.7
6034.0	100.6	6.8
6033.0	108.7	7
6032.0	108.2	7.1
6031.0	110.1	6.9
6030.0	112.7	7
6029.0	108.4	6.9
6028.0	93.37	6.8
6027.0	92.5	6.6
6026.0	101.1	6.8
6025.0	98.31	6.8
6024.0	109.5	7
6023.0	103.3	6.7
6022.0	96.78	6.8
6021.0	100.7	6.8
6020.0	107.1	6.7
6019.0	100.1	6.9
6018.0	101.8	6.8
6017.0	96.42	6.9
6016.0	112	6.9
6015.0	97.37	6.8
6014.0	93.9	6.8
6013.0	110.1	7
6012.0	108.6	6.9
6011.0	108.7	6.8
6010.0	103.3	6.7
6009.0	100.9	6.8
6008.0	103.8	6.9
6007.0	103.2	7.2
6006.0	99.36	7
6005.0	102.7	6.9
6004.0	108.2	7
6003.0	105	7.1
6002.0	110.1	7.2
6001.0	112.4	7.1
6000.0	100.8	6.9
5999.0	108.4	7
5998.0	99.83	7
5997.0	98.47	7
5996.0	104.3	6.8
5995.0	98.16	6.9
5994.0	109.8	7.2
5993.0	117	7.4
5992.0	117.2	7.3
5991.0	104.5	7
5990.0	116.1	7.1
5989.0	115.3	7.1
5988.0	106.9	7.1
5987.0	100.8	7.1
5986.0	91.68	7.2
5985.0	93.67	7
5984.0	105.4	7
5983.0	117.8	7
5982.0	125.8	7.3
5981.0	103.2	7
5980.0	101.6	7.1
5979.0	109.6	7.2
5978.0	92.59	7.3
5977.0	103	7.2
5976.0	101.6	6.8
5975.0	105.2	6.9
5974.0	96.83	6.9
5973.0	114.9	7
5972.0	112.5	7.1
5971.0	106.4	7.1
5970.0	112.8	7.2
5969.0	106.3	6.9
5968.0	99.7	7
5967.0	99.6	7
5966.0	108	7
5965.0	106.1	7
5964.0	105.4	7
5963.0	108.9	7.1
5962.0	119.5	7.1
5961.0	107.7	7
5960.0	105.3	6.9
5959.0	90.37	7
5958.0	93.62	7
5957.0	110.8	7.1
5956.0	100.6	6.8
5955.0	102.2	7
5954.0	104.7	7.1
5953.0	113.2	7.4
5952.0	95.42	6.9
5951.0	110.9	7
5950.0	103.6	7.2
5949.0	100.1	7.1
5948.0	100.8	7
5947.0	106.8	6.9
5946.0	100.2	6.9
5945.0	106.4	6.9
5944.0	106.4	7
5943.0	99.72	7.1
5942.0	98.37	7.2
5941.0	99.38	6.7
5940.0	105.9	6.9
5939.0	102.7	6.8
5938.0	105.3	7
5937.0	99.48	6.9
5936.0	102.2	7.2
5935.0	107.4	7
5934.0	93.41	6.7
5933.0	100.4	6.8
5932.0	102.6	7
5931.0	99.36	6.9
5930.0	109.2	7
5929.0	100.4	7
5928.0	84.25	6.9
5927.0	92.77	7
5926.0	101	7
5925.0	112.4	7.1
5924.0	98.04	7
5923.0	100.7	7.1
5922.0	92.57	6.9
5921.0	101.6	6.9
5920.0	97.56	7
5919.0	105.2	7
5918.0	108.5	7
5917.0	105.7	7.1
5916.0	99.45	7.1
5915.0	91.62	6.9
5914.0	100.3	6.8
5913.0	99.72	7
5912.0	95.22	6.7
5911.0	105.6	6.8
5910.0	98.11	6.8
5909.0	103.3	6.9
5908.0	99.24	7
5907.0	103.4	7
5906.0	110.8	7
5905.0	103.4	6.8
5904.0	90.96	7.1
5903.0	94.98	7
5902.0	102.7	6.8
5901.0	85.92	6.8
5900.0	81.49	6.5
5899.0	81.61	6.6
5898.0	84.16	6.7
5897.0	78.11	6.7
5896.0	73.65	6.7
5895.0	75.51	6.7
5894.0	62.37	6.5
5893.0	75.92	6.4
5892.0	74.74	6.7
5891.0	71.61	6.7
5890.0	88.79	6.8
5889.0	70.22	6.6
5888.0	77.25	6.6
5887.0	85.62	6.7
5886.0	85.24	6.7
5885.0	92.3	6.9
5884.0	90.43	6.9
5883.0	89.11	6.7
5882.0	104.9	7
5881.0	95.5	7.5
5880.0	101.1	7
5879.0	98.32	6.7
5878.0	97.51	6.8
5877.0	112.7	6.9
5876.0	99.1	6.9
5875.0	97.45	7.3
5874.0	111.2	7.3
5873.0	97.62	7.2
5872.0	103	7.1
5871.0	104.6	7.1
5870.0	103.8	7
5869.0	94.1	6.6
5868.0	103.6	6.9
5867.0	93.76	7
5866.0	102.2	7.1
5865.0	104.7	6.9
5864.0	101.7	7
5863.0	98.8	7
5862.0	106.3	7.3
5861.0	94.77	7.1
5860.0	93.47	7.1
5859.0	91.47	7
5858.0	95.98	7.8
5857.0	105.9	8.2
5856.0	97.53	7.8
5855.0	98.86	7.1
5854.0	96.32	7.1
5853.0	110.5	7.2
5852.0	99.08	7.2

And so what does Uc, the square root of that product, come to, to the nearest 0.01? 1.03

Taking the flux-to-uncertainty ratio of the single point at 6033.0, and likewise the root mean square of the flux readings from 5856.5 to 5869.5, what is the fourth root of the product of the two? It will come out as 6.26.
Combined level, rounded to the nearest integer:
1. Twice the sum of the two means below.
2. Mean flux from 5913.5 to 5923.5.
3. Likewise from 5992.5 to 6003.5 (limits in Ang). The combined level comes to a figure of 412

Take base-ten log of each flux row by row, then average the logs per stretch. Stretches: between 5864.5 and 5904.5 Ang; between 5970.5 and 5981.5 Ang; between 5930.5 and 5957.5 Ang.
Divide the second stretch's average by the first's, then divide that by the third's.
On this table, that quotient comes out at 0.513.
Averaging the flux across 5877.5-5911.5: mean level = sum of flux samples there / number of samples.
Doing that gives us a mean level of 89.2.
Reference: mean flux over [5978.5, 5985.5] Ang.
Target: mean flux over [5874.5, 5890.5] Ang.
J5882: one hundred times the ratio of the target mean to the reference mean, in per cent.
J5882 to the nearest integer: 86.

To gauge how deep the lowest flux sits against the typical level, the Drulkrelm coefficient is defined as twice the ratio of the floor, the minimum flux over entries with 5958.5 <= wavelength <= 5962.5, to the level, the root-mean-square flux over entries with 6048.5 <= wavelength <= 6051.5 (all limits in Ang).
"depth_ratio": 1.70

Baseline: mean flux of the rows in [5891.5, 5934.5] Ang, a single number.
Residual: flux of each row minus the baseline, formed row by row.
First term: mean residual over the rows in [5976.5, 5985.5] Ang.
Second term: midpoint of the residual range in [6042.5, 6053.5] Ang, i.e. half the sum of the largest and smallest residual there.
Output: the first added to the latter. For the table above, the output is 25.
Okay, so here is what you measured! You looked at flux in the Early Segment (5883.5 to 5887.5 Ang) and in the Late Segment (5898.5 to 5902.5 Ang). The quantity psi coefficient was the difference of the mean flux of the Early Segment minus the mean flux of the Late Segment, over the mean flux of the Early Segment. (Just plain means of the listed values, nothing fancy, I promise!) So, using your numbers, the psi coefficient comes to 0.01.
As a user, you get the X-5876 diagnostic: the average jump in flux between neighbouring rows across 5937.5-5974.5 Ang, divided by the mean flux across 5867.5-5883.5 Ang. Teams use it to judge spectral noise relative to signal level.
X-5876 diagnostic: 0.063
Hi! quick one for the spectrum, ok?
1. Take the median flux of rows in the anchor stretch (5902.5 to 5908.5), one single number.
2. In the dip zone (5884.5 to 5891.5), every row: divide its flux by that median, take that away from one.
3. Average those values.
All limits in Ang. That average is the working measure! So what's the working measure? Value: 0.19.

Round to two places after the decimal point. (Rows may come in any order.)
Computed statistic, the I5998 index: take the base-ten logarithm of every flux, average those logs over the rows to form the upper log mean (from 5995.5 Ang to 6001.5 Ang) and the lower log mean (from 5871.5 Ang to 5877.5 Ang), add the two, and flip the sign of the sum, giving -4.03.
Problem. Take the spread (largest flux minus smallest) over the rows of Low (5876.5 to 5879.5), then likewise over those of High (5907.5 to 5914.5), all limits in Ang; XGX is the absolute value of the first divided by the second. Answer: 1.46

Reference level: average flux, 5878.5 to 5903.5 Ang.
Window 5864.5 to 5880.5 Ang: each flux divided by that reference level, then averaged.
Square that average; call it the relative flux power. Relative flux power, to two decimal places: 1.43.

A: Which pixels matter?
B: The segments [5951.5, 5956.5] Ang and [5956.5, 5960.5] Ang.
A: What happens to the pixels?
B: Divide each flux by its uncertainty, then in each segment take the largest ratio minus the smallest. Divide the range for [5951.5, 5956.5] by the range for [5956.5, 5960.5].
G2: 0.5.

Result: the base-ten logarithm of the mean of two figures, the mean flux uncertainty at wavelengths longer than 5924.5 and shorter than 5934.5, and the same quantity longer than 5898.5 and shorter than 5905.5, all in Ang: 0.837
